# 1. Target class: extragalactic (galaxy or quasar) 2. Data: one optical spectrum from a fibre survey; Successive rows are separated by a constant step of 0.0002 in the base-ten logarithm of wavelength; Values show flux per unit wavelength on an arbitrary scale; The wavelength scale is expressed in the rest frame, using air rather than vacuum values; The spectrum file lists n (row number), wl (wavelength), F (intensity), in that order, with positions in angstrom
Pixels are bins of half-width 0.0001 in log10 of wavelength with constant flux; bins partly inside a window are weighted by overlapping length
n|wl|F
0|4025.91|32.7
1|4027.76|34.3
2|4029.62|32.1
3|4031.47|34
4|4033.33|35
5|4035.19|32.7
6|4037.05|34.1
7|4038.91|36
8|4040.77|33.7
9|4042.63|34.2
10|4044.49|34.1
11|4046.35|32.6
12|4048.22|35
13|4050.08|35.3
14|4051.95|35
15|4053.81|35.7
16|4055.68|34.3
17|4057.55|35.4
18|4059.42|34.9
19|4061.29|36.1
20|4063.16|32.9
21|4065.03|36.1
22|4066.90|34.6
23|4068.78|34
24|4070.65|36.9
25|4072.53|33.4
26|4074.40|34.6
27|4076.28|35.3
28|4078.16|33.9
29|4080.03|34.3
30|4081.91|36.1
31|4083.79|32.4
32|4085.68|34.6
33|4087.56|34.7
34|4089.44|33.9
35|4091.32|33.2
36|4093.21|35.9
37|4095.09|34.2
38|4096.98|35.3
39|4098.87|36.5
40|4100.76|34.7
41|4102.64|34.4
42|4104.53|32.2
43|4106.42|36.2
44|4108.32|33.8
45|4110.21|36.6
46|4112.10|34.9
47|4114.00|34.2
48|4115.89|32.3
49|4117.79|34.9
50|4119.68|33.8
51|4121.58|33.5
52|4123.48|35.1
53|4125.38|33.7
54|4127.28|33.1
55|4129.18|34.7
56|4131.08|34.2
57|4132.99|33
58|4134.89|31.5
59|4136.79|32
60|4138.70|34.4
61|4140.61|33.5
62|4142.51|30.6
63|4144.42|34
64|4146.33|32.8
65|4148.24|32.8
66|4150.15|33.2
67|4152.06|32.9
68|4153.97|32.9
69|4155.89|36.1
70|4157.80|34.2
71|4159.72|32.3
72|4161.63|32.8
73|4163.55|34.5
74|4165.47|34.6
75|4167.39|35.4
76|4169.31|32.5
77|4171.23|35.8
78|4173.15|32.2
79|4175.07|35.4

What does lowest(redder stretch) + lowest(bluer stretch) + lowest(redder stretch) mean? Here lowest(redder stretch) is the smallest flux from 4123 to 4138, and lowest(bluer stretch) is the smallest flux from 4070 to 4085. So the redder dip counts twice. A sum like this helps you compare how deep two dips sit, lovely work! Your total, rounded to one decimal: 95.4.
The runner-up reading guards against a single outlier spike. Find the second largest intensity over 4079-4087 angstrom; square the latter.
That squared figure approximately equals 1197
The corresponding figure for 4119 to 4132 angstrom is 1204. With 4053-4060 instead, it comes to 1253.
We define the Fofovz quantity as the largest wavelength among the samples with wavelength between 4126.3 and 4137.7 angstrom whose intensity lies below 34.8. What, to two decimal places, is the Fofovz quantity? 4136.79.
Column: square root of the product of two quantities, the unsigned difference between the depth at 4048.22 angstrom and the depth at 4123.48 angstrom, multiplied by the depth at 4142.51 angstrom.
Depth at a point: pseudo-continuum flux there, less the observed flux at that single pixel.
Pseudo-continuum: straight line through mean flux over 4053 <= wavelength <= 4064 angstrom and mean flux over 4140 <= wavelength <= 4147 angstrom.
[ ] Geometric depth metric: 2.08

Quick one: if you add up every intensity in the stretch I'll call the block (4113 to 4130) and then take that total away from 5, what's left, -300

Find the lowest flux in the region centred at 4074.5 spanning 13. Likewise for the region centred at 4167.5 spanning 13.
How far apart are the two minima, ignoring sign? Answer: 1.20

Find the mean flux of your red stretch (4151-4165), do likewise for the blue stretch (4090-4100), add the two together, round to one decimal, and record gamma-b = 68.7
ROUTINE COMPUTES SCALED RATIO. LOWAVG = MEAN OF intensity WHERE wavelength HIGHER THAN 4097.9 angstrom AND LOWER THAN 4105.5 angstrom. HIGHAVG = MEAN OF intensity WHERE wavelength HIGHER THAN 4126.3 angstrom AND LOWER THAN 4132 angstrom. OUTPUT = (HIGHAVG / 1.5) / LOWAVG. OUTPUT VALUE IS 0.658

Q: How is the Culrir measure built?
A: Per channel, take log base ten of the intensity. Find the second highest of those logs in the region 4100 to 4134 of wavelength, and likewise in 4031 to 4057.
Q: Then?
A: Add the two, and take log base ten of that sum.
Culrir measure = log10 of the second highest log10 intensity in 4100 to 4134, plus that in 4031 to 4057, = 0.4930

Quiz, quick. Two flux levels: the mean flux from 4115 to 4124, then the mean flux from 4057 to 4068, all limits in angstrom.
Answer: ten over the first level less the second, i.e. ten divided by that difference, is -9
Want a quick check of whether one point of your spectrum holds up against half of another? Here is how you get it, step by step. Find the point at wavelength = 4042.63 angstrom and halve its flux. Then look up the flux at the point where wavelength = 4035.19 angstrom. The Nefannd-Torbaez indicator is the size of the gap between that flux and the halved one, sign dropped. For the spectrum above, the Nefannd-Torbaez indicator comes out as 15.6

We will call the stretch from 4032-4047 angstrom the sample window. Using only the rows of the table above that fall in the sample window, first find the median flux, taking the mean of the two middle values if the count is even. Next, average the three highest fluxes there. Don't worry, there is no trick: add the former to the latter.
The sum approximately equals 69.2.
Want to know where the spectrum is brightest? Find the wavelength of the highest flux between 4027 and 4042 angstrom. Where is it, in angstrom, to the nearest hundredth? 4038.91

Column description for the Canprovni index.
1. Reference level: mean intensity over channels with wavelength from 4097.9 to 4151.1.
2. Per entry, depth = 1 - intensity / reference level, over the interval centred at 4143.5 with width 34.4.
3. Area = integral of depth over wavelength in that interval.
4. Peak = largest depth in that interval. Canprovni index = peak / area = 0.16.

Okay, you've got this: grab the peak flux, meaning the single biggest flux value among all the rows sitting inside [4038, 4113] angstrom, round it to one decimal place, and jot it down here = 36.9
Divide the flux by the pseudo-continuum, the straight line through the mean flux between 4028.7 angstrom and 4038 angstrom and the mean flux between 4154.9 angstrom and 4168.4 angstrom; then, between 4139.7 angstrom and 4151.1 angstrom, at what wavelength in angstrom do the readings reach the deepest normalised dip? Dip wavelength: 4142.51 angstrom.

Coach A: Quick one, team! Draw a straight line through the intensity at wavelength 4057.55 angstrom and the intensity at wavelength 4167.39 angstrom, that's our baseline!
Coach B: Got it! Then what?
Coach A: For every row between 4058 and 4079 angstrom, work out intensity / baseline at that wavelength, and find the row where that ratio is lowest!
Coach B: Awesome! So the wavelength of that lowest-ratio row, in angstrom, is 4063.16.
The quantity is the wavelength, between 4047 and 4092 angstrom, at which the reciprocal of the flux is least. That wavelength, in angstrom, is 4070.65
